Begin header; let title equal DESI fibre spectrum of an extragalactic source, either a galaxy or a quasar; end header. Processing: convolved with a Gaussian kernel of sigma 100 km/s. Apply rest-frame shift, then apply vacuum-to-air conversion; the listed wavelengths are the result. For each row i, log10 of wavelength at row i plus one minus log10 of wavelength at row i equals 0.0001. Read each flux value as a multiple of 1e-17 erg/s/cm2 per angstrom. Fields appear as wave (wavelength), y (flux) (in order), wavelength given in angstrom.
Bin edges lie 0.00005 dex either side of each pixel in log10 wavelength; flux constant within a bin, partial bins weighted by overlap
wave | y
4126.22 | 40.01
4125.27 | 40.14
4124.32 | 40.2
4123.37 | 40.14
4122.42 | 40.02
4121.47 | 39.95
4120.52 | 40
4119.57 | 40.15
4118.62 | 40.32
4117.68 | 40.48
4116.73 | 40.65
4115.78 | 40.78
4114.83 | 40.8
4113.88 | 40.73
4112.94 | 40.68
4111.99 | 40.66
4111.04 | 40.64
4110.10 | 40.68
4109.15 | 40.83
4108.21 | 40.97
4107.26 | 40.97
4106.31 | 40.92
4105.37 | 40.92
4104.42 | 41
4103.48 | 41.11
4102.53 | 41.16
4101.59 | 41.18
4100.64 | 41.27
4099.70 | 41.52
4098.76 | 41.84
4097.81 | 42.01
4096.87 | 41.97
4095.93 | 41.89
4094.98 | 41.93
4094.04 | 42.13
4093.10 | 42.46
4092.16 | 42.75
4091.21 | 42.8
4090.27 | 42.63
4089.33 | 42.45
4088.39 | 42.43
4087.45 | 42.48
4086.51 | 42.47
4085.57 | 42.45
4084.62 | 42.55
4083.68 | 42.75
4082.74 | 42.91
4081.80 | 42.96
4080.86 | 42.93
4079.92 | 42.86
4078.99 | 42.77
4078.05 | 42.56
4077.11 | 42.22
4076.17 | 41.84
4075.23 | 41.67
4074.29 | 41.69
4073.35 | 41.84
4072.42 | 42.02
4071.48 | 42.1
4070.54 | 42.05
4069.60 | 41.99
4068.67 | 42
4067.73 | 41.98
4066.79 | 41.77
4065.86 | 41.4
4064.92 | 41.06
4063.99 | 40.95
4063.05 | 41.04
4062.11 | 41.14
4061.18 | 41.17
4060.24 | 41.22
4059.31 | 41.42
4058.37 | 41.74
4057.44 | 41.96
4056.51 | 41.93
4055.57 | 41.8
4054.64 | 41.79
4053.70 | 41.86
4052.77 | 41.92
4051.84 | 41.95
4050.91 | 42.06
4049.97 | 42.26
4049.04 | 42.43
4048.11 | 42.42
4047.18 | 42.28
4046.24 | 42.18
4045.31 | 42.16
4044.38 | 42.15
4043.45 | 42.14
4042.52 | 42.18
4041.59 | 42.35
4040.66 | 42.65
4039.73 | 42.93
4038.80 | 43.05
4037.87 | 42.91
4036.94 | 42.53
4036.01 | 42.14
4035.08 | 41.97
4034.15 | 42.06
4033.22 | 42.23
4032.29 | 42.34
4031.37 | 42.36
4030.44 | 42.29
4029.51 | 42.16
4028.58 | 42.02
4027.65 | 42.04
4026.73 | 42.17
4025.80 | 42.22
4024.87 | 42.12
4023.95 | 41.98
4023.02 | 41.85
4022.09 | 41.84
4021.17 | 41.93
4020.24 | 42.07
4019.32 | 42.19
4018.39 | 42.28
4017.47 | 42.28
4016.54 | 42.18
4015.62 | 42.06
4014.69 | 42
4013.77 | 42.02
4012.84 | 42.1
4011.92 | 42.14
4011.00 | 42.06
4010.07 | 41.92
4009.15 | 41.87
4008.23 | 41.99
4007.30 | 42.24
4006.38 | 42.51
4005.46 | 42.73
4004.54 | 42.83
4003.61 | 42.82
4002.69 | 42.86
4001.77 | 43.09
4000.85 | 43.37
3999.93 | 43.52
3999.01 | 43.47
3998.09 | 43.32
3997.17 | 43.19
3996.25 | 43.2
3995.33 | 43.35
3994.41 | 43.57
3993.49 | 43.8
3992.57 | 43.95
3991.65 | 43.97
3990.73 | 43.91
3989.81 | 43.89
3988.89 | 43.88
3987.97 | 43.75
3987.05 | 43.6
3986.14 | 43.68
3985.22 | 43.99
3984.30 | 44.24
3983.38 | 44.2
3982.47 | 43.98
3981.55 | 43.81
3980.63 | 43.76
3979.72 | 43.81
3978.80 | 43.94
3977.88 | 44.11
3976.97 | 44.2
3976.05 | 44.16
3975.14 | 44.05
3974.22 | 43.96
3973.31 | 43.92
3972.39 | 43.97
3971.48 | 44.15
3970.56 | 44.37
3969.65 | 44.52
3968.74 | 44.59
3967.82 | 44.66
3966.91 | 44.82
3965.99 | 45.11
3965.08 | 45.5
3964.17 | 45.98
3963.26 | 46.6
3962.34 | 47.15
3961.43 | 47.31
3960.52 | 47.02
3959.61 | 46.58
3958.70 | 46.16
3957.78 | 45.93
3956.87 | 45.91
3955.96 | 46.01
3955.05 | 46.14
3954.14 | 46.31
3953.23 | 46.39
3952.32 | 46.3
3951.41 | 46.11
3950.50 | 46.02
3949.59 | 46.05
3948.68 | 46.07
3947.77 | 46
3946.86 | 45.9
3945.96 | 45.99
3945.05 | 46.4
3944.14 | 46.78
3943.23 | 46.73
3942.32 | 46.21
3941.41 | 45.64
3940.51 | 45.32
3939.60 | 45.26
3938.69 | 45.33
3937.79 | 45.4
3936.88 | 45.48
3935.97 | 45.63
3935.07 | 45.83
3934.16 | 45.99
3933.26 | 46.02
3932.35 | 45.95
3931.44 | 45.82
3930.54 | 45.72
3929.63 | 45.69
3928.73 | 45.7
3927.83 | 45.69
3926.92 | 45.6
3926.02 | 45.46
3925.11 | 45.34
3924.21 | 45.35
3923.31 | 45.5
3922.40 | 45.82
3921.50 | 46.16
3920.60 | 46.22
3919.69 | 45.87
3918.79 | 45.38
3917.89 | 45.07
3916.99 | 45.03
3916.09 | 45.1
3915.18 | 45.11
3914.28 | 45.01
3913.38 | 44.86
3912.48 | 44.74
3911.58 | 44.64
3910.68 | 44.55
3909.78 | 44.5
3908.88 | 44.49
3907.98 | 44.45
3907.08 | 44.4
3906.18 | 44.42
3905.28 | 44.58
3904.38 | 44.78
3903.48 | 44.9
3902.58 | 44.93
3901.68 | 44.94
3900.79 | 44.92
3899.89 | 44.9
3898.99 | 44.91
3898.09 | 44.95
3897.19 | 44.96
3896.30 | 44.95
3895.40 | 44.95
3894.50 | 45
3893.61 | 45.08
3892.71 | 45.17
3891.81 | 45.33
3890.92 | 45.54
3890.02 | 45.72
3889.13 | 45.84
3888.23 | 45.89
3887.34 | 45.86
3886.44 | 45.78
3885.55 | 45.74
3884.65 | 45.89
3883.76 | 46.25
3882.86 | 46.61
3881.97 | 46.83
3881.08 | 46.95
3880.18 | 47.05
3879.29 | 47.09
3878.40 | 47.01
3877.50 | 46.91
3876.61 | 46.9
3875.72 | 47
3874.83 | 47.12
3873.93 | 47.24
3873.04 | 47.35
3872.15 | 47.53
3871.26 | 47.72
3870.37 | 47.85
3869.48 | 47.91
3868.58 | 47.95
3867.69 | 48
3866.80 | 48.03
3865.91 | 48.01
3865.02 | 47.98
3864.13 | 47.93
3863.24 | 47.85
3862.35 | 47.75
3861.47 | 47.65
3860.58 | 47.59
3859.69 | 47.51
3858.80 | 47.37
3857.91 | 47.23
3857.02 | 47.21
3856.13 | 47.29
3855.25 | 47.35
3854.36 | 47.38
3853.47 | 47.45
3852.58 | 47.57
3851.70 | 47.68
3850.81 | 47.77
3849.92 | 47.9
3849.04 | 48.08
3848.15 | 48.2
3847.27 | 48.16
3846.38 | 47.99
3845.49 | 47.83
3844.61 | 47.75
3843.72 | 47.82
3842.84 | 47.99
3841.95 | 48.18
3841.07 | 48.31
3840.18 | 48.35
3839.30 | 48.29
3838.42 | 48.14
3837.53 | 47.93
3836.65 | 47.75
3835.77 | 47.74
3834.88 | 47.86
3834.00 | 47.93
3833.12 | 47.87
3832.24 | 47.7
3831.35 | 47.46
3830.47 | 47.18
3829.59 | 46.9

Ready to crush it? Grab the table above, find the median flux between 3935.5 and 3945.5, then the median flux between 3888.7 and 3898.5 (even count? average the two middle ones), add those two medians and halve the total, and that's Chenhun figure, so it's 45.4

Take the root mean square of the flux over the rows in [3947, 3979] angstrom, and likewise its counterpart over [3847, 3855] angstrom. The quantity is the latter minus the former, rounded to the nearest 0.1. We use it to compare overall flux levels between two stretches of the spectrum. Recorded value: 2.4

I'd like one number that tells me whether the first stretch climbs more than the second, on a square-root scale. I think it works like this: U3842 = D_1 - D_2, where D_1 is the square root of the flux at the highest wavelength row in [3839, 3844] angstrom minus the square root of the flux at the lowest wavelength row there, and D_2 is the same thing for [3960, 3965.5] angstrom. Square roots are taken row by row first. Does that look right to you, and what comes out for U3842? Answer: 0.08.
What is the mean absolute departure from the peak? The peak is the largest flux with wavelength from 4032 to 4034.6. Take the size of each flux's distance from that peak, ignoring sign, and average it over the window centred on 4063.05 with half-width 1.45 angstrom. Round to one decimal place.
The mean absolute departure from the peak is 1.3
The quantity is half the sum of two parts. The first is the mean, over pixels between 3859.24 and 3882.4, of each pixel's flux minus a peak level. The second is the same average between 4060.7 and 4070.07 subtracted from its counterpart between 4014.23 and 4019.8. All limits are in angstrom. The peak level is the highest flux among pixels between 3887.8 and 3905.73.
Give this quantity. 1.2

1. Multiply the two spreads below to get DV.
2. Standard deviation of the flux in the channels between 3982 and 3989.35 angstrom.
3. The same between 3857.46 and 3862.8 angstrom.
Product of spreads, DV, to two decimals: 0.04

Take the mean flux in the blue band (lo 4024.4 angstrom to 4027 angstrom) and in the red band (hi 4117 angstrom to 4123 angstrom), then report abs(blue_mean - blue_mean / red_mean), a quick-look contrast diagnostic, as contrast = 41.1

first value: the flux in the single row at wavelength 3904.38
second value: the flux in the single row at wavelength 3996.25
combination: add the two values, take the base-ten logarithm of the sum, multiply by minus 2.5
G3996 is -4.86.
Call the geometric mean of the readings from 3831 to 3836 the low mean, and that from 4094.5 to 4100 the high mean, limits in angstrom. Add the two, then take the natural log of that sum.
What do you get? 4.50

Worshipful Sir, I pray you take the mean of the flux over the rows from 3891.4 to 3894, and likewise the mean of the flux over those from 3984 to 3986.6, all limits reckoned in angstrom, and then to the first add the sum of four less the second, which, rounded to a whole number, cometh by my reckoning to 5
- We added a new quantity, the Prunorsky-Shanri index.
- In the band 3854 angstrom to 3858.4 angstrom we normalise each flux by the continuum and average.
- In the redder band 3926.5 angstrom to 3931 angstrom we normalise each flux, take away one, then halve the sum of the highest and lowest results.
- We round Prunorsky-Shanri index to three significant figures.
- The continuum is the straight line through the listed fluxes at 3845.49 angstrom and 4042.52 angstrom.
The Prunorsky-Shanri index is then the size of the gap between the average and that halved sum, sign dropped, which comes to 0.990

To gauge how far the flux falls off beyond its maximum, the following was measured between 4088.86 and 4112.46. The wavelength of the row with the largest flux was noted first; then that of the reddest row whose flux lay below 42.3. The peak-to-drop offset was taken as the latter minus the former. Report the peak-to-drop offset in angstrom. 20.8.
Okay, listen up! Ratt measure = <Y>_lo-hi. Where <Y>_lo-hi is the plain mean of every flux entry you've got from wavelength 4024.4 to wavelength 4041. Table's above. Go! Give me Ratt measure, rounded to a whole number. 42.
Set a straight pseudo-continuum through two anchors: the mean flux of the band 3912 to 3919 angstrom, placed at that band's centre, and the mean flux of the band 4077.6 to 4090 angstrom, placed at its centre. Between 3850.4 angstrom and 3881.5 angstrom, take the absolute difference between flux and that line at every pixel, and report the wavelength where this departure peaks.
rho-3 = 3866.80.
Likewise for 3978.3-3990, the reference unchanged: 3987.05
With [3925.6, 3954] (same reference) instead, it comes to 3944.14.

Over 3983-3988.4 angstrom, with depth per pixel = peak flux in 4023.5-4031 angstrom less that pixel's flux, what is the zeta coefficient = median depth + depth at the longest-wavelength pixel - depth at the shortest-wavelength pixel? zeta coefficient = -1.1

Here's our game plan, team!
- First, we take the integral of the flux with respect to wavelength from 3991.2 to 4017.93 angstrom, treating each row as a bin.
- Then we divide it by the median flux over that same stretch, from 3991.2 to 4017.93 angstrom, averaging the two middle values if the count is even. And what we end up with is 27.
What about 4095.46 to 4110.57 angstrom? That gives 15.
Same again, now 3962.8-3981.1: 18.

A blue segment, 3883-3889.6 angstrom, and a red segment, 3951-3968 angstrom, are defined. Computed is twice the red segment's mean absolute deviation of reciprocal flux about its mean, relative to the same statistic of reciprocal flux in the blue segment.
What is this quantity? 10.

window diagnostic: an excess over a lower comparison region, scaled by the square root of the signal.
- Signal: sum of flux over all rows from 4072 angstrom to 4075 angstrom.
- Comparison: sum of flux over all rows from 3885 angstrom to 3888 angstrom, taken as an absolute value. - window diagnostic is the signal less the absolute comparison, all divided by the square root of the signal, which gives -1.1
